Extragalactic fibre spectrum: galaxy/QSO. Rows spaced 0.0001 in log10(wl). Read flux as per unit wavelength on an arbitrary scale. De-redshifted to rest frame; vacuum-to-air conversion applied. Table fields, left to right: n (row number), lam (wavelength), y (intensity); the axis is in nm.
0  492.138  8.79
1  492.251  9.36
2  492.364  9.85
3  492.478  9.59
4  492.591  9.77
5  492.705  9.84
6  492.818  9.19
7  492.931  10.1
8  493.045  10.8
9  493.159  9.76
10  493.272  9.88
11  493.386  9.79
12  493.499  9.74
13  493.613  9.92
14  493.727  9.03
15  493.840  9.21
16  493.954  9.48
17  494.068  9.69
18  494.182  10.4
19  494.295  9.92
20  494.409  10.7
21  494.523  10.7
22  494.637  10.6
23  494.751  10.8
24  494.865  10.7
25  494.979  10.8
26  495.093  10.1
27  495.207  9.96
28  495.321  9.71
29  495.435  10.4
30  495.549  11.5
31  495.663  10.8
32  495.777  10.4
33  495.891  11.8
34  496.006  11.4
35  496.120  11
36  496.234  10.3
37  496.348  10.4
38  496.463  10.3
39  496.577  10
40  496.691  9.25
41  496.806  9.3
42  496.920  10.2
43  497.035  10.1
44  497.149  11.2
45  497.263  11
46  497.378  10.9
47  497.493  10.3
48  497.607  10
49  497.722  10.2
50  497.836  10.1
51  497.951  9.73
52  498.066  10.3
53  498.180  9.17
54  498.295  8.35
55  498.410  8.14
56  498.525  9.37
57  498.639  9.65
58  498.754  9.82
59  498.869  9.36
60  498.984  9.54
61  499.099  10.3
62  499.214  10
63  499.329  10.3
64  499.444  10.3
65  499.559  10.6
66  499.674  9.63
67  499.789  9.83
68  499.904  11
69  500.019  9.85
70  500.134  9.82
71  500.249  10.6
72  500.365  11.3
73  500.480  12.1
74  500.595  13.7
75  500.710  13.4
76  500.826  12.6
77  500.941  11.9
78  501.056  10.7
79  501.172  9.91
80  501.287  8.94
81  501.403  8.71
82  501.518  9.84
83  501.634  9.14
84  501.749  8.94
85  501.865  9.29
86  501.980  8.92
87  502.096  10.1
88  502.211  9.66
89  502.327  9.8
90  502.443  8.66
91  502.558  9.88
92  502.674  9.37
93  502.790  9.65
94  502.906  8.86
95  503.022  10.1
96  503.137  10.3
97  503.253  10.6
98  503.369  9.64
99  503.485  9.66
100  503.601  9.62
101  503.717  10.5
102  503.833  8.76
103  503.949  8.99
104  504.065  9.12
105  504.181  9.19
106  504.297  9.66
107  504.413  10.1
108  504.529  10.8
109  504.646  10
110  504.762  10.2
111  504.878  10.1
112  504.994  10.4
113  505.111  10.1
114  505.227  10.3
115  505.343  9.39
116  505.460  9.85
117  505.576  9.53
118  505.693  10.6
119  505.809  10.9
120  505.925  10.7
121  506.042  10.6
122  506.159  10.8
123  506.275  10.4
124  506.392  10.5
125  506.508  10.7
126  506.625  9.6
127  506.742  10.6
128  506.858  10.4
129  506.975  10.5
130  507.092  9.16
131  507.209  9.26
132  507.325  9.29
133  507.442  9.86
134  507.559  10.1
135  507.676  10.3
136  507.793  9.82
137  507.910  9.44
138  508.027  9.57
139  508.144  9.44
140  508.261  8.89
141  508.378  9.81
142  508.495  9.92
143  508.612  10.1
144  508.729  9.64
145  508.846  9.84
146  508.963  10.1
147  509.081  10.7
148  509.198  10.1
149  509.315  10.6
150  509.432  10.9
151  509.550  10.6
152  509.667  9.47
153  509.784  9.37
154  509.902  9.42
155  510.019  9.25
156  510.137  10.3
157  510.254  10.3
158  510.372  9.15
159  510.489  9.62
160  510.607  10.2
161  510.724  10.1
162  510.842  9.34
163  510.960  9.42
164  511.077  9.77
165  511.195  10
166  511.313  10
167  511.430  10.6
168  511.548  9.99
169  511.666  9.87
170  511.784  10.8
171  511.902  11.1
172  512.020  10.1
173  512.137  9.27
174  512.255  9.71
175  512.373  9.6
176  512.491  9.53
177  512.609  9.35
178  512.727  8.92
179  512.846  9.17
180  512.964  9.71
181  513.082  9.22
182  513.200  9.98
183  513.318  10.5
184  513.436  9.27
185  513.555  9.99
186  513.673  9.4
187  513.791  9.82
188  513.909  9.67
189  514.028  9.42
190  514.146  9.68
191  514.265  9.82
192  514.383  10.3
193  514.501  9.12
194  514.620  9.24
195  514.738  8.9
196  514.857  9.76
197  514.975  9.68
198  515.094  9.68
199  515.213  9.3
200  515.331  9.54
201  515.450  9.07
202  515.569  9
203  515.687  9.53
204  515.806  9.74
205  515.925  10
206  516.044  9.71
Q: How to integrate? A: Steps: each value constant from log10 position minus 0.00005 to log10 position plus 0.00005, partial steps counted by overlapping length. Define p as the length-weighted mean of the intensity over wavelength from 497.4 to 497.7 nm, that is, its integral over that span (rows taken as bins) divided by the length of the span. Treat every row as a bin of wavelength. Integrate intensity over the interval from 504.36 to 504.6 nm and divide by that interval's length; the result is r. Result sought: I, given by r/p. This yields 1.02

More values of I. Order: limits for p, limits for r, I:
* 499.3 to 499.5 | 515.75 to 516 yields 0.96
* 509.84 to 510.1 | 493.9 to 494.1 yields 1.02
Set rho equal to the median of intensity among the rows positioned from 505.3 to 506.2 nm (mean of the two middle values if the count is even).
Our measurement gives 10.6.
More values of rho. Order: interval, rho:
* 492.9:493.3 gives 10.0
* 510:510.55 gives 9.6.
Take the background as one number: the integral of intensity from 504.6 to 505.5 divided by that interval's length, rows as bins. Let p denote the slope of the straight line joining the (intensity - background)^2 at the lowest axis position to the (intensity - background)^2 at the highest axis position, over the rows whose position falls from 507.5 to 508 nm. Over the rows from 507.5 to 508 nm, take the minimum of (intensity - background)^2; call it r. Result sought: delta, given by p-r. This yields 1.0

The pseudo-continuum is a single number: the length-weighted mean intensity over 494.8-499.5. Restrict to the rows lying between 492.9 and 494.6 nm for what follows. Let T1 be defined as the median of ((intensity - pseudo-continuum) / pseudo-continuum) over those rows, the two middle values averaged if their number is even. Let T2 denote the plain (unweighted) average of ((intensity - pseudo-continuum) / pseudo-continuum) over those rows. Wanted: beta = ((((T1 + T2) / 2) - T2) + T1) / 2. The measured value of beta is -0.015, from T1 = -0.027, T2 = -0.021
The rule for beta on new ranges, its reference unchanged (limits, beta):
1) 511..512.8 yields -0.015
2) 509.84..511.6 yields -0.004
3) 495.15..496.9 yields 0.011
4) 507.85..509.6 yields -0.013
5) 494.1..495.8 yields 0.024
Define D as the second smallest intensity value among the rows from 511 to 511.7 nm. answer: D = 9.87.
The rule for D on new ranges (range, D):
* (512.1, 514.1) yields 9.17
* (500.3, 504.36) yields 8.71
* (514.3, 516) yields 9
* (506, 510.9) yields 9.15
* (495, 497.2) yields 9.3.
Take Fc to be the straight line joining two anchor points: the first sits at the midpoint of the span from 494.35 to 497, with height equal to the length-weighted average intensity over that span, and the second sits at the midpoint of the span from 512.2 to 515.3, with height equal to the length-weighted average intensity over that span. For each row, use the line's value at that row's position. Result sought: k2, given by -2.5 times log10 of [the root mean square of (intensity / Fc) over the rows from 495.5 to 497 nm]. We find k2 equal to -0.009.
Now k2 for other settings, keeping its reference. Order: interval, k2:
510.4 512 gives -0.042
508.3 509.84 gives -0.033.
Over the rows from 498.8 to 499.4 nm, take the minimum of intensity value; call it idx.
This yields 9.36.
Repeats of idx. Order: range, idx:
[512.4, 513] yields 8.92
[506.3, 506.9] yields 9.6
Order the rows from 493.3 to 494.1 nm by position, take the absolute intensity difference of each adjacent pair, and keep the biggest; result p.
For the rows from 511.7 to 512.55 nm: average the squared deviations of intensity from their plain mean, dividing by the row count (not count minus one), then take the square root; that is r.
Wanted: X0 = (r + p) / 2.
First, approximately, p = 0.89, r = 0.64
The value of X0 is 0.76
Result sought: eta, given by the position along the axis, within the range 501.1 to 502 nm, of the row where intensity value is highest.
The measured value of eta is 501.172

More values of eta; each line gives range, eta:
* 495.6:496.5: 495.891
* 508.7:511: 509.432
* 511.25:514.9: 511.902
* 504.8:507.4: 505.809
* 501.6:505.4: 504.529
